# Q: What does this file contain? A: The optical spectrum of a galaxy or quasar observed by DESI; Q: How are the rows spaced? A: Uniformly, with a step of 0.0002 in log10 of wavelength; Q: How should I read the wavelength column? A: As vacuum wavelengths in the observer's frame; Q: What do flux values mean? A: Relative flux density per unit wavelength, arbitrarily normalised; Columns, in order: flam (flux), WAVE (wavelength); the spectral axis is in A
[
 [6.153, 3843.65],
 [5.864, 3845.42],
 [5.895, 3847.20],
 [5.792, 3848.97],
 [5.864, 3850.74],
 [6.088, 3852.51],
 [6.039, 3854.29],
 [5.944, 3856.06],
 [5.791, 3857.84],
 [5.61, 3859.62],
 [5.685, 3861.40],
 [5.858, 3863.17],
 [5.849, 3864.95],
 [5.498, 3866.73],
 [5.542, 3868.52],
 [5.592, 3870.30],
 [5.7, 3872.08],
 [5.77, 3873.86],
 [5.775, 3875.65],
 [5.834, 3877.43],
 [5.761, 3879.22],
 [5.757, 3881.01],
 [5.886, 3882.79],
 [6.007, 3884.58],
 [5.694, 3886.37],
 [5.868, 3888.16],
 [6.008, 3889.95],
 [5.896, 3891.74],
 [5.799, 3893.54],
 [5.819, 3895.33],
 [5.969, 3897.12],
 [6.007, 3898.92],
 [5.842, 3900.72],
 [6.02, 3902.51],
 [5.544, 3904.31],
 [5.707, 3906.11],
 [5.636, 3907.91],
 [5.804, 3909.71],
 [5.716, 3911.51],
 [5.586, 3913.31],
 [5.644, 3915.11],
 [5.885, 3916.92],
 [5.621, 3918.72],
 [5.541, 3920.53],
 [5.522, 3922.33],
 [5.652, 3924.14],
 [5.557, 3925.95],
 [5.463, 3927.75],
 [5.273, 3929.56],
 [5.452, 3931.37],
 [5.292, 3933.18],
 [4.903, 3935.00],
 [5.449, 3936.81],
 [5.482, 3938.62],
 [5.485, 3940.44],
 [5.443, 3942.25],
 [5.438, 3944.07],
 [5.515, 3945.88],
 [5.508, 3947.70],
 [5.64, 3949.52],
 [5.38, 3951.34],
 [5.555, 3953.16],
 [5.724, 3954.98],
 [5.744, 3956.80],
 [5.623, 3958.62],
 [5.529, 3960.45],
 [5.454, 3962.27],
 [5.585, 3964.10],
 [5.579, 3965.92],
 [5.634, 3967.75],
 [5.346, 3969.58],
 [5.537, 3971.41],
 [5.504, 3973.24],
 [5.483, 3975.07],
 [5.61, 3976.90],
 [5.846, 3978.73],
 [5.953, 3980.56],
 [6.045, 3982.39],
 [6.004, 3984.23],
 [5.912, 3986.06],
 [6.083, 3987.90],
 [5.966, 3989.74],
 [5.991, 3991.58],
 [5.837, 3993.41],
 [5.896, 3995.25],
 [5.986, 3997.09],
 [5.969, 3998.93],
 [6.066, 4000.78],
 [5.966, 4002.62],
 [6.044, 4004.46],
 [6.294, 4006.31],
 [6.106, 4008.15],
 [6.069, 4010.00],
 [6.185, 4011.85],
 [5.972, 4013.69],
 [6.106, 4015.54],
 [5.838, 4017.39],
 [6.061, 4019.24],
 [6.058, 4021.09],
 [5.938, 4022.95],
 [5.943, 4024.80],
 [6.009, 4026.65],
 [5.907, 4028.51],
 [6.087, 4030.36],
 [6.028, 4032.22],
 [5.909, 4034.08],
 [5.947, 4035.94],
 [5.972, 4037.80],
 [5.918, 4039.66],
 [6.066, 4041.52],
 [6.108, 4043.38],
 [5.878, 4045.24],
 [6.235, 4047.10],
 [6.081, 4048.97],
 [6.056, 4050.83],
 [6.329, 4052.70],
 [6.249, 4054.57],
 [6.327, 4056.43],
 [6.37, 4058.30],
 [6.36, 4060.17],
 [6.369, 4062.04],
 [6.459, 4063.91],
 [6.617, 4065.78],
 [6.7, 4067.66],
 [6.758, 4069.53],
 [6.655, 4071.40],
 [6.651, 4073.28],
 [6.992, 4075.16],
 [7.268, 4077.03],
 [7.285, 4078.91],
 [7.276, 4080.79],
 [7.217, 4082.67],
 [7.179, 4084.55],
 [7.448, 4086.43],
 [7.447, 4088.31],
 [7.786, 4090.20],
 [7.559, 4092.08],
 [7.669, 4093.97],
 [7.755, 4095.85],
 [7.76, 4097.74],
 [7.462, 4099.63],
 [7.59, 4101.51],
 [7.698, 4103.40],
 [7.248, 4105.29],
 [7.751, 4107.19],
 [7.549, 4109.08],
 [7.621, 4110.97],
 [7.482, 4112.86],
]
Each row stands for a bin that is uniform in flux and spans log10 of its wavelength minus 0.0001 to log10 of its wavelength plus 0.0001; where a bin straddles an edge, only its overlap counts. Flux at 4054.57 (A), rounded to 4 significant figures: 6.249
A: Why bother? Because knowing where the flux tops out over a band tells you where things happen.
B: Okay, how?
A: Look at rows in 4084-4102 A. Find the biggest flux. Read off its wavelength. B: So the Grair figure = 4090.20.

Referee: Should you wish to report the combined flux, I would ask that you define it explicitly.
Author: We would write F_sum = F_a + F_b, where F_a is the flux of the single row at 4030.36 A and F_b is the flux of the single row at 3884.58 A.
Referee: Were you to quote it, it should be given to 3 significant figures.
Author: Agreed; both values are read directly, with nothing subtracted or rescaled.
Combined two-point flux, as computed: 12.1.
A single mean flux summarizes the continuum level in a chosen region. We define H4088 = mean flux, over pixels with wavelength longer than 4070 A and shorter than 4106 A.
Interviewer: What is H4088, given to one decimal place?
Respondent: 7.4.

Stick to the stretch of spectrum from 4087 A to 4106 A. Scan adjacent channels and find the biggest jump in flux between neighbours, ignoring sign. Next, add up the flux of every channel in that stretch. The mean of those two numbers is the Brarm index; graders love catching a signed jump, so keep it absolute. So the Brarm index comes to 38.2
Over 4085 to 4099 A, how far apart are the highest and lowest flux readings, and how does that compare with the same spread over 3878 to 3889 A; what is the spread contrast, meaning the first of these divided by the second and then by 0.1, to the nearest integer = 11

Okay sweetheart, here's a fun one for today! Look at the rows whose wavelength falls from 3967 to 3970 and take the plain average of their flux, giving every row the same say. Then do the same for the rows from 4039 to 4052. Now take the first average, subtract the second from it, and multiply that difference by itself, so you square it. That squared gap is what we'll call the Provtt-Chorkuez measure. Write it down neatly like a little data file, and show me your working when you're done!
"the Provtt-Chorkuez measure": 0.31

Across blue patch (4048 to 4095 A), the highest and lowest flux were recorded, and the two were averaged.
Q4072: 6.9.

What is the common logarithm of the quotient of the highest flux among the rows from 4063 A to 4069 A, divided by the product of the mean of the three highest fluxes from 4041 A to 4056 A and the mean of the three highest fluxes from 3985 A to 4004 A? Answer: -0.75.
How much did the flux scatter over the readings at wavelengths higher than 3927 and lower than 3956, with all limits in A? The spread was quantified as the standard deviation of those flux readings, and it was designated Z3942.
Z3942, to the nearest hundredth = 0.18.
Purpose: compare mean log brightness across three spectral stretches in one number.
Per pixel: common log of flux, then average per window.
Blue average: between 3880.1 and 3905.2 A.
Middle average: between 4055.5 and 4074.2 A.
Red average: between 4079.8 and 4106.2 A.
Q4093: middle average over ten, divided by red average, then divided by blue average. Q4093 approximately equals 0.121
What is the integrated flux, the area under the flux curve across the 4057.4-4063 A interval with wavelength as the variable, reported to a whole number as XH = 36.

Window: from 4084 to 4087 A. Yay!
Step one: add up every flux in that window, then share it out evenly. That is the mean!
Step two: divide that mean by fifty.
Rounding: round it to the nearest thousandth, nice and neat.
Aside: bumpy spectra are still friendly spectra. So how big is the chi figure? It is 0.146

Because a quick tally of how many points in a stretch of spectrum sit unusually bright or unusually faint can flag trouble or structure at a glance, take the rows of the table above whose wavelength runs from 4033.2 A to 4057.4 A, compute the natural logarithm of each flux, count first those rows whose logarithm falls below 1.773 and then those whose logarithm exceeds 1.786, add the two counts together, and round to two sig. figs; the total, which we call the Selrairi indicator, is 10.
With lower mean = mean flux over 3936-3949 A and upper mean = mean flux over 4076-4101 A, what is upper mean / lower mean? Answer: 1.36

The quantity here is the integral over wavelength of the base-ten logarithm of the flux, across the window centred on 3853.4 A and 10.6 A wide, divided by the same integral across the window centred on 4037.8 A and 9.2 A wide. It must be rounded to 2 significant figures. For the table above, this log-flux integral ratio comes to 1.1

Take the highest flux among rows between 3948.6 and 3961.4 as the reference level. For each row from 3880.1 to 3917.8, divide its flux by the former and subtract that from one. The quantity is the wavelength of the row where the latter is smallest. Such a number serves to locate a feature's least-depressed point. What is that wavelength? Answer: 3902.51 A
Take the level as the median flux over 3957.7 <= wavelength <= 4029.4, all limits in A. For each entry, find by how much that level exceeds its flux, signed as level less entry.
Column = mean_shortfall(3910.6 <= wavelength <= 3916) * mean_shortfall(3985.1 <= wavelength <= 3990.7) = -0.010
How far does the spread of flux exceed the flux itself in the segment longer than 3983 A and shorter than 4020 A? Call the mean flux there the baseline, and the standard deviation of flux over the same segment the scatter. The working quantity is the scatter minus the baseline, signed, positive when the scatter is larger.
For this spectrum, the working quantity -5.91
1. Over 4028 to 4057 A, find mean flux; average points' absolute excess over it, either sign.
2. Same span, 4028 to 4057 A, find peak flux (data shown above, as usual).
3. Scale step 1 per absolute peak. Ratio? 0.018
